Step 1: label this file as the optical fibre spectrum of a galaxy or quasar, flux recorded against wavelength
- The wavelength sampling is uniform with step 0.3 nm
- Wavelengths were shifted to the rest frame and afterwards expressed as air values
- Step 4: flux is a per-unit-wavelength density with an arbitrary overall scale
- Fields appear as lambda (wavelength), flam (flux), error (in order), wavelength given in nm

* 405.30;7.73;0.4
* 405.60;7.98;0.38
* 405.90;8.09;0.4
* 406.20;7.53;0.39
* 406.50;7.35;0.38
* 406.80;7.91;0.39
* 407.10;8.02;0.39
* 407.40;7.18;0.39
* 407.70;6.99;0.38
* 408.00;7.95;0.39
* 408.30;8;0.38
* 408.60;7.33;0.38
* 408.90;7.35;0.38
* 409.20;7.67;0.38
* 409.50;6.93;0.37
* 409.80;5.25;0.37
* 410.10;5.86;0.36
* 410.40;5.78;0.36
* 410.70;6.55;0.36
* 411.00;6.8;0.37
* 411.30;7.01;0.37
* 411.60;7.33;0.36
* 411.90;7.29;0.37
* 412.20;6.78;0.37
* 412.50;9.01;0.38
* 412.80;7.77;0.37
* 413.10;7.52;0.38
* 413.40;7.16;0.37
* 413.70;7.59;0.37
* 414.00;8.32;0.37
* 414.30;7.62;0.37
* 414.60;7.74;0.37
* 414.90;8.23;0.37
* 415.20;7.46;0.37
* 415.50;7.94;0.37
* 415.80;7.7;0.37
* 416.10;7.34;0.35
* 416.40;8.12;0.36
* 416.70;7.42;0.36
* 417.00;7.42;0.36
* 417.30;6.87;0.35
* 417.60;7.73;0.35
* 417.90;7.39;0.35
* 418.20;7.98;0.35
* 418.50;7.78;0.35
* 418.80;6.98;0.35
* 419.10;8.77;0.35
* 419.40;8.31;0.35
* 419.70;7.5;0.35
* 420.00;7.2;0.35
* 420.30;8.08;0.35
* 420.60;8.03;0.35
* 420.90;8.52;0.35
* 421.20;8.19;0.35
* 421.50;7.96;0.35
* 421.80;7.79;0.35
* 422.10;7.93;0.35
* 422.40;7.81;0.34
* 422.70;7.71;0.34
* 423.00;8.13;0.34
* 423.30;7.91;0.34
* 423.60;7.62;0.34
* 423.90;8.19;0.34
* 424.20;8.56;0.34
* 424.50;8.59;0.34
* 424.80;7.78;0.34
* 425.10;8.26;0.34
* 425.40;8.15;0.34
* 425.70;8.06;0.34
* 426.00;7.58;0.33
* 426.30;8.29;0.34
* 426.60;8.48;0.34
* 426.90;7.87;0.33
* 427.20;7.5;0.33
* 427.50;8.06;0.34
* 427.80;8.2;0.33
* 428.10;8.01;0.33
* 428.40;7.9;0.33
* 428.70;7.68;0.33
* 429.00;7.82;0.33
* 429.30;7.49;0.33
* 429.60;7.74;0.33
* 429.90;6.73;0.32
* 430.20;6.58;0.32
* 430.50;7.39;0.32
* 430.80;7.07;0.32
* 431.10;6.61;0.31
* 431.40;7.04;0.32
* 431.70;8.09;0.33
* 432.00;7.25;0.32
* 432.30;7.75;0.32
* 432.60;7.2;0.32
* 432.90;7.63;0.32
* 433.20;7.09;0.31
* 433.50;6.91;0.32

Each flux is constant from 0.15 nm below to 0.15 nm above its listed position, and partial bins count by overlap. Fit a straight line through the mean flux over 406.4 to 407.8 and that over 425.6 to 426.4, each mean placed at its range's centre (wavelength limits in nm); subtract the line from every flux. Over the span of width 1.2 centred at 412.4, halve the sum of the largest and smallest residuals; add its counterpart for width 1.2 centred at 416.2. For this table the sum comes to 0.3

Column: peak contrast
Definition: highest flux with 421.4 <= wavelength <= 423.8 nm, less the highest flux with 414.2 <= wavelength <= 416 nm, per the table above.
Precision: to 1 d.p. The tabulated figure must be -0.1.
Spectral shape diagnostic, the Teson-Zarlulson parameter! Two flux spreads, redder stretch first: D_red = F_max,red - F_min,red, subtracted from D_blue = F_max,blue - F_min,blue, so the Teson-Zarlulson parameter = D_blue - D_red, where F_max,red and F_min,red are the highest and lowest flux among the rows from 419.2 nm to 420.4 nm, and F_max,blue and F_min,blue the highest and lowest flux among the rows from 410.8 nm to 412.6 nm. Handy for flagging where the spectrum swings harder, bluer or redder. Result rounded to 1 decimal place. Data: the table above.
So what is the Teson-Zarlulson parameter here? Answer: 1.1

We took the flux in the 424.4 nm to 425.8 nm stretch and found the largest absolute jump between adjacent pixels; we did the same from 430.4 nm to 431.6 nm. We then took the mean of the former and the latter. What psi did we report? 0.6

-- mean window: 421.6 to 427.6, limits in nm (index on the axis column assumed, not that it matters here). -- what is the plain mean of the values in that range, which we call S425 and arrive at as 8.01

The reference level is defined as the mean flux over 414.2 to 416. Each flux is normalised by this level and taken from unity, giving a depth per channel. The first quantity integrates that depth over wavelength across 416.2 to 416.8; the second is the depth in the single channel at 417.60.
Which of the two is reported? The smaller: 0.001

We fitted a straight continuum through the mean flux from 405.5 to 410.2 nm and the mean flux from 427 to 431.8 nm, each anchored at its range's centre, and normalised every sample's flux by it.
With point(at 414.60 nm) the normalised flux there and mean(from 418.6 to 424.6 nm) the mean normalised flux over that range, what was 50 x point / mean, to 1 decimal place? 48.8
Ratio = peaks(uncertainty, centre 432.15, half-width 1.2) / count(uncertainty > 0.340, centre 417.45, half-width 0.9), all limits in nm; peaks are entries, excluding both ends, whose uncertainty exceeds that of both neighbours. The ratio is 0.17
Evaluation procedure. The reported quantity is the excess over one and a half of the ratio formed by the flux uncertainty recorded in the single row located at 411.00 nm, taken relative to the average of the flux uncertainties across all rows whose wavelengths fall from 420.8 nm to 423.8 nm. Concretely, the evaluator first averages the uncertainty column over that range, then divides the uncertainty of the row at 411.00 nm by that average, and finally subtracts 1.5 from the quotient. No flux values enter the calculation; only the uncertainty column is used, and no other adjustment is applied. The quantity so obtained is -0.43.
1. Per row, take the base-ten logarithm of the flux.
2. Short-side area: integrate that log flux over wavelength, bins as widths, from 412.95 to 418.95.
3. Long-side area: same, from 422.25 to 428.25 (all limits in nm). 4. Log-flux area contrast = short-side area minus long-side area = -0.14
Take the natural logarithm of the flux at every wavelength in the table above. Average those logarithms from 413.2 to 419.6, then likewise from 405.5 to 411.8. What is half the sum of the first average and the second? 2.00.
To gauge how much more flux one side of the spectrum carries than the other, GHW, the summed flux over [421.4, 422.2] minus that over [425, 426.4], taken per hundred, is -0.17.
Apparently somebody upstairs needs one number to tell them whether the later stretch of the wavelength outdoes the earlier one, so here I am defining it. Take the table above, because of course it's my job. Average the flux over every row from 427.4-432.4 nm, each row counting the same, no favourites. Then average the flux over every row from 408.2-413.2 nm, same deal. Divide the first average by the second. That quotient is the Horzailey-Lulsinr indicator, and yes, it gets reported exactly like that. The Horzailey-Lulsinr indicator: 1.06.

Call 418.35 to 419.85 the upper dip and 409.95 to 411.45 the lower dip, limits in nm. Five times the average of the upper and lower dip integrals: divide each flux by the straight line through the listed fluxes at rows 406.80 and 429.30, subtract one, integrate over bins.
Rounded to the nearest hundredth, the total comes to -0.60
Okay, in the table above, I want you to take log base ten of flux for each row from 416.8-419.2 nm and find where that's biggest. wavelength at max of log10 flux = 419.10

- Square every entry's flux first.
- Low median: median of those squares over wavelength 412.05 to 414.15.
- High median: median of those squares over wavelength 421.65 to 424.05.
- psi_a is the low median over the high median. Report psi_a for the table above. 0.93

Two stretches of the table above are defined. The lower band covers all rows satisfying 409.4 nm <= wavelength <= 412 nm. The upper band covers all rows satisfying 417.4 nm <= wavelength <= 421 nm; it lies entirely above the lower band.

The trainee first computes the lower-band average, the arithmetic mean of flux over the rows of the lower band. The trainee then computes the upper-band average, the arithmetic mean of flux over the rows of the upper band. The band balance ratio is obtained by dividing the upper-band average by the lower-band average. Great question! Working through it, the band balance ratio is 1.20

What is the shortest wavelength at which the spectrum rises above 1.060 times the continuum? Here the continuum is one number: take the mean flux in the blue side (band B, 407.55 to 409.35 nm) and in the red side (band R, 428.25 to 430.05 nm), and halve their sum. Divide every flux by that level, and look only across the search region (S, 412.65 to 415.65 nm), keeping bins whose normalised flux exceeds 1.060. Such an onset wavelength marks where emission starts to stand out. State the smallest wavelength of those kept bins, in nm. 414.00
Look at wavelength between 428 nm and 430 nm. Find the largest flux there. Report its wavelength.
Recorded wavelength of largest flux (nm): 428.10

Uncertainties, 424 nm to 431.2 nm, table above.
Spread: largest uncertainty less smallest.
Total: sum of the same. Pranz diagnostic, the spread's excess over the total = -7.9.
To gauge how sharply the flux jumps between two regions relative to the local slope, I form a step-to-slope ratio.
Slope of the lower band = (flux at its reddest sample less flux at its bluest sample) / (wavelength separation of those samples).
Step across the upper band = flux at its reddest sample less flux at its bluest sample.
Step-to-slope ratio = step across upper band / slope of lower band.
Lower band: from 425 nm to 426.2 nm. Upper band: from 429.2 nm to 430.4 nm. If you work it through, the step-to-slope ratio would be 1.2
